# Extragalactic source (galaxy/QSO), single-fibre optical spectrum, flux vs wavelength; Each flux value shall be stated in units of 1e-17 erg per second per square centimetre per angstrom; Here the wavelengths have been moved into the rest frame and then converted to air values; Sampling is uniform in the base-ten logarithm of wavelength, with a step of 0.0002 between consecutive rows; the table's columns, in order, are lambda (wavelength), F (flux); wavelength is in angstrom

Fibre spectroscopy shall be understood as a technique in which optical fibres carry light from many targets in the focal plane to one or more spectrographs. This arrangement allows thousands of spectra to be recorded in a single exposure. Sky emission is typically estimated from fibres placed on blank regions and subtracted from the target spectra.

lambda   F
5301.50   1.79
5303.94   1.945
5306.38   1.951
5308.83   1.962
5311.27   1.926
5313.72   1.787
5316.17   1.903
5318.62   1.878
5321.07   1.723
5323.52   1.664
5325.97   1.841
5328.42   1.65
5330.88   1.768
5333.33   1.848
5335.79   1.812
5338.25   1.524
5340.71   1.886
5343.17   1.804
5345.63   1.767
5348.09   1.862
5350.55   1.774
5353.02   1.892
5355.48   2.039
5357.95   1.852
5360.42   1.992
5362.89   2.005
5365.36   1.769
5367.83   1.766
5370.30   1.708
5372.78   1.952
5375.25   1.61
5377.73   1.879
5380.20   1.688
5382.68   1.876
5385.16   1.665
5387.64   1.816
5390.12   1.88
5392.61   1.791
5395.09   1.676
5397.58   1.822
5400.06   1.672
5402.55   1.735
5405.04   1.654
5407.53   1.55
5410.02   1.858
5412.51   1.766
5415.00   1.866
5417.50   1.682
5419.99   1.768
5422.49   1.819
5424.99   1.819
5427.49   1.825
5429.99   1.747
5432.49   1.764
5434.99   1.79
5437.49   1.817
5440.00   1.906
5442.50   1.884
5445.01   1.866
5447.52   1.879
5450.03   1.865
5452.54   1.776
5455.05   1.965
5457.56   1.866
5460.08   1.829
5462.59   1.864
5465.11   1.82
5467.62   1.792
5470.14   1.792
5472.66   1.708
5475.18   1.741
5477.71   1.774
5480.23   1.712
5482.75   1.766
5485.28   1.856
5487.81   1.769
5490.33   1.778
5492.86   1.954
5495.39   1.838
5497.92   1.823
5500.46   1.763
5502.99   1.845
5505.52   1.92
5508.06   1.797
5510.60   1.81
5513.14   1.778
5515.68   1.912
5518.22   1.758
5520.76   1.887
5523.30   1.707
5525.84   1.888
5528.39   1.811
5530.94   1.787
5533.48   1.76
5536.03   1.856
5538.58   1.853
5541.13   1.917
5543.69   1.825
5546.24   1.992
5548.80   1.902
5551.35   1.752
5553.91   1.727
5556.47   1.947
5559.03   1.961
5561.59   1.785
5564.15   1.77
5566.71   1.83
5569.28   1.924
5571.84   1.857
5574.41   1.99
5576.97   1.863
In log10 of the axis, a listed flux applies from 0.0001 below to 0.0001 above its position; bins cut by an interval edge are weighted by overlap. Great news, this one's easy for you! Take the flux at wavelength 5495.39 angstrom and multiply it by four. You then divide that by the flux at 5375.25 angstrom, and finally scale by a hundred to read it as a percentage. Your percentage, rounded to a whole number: 457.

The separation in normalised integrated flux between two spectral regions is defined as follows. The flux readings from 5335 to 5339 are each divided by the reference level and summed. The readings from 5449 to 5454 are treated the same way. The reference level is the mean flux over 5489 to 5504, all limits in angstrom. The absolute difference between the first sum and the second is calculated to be 0.17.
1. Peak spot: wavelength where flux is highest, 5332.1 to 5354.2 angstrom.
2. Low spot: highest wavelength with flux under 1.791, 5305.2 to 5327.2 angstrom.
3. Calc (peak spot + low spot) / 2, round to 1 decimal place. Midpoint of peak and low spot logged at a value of 5338.3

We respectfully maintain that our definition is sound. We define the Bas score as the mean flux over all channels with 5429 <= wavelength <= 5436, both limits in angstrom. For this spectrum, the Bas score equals 1.77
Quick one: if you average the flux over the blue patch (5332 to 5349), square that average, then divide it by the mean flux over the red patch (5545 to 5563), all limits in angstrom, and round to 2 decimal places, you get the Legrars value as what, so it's 1.71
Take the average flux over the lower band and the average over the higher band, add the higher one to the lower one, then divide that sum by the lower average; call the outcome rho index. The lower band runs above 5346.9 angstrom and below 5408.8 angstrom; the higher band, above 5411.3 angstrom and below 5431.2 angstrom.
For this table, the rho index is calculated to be 1.99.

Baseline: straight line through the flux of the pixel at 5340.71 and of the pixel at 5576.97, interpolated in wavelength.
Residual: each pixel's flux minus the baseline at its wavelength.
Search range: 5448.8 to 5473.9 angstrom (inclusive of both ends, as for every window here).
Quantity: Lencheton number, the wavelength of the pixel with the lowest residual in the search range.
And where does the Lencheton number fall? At 5472.66 angstrom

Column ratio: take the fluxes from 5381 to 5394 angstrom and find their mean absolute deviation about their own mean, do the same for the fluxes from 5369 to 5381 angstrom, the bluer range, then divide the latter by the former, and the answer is 1.9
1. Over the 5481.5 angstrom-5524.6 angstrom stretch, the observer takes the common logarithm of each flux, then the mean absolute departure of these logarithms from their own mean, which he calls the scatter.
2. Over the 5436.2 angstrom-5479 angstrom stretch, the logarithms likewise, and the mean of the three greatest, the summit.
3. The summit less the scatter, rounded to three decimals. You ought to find 0.270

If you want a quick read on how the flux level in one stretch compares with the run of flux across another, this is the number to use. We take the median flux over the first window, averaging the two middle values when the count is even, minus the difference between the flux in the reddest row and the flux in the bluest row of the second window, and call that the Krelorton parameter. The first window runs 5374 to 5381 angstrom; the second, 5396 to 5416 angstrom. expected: 1.64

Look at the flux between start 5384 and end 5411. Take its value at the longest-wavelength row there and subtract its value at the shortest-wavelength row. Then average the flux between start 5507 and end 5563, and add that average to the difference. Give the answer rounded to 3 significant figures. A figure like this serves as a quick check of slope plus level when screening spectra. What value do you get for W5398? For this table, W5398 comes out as 2.03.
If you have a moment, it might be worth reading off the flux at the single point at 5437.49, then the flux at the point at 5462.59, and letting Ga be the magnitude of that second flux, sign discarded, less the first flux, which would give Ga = 0.05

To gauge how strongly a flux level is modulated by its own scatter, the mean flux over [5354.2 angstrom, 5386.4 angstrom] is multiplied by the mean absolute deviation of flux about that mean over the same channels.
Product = 0.22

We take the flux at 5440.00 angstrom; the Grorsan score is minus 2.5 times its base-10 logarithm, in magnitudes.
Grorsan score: -0.70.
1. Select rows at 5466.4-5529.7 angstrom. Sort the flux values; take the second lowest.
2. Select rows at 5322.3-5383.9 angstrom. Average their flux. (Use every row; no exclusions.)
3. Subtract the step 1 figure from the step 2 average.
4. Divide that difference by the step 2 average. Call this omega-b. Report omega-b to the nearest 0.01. 0.06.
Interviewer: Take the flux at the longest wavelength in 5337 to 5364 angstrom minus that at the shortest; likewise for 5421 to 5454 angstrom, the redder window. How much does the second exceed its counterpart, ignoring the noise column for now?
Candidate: -0.5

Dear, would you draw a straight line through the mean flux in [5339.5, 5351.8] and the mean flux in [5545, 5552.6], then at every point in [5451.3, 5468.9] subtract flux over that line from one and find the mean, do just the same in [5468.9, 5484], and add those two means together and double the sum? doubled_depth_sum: 0.13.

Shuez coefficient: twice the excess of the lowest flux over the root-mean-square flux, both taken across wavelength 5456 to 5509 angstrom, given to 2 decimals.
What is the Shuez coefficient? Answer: -0.21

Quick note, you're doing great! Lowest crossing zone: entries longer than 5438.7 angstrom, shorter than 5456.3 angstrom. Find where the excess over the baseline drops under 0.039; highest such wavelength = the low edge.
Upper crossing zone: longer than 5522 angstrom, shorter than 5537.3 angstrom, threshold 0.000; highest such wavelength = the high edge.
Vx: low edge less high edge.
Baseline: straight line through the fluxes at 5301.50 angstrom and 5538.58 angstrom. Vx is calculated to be -80.9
